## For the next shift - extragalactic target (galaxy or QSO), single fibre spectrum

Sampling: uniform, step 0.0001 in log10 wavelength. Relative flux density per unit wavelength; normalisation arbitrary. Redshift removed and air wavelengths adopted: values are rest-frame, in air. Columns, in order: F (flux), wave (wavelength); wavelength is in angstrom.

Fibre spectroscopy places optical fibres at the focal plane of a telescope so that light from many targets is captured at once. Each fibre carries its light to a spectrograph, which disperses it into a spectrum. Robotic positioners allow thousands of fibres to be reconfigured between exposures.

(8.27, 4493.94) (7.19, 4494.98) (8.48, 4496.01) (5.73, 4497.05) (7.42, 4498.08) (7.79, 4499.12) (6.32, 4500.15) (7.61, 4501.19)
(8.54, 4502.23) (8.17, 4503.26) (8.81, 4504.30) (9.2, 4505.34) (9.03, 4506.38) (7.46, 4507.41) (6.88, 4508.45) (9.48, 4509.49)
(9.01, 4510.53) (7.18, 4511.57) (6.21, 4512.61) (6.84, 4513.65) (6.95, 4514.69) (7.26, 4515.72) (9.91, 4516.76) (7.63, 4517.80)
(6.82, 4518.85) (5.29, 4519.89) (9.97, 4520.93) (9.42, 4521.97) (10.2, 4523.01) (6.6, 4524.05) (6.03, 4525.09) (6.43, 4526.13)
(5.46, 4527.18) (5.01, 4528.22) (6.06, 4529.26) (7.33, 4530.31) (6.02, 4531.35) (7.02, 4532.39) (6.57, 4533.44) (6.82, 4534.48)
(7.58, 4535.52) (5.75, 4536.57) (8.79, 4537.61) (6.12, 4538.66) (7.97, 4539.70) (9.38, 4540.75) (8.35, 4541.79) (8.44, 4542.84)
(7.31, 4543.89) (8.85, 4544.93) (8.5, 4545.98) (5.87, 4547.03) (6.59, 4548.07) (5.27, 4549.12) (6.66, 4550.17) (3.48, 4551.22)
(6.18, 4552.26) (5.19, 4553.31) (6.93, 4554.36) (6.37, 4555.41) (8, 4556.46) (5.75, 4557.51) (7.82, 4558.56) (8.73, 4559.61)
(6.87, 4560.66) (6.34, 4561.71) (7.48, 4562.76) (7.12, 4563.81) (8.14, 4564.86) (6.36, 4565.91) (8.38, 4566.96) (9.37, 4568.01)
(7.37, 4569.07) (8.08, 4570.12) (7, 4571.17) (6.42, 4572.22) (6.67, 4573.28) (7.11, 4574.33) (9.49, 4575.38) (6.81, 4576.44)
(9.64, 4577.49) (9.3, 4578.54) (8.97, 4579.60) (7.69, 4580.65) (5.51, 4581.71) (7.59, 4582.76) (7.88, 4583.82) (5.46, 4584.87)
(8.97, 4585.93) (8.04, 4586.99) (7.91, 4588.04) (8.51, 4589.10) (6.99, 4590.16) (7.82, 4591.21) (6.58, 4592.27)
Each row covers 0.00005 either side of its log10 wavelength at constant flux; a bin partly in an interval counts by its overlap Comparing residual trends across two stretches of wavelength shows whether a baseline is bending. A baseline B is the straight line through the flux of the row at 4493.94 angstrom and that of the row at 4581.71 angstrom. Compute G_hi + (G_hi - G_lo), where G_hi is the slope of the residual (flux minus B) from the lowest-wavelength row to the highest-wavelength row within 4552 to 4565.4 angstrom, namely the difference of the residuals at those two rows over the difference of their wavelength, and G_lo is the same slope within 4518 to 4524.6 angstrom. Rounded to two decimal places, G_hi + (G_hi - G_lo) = 0.38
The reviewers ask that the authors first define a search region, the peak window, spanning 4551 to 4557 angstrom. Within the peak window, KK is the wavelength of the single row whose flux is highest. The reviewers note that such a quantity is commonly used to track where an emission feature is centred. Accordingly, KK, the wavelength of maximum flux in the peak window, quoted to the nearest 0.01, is 4556.46 angstrom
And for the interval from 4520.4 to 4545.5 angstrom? 4523.01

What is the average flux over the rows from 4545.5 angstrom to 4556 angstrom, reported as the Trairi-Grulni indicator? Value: 6.1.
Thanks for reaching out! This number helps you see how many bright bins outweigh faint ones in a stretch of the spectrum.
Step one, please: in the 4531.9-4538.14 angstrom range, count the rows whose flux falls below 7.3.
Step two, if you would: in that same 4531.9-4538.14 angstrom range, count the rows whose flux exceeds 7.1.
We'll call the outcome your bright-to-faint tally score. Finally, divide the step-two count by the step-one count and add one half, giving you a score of 1.0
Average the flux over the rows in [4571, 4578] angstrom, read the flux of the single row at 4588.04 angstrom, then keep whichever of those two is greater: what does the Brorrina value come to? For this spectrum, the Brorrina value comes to 7.9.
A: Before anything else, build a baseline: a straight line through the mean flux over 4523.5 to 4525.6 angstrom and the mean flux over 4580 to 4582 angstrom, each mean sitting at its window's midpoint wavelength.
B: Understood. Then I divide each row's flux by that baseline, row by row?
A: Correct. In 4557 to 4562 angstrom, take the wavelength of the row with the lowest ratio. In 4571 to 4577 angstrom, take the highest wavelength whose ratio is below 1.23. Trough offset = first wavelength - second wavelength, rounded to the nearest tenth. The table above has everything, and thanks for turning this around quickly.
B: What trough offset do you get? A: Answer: -18.9 angstrom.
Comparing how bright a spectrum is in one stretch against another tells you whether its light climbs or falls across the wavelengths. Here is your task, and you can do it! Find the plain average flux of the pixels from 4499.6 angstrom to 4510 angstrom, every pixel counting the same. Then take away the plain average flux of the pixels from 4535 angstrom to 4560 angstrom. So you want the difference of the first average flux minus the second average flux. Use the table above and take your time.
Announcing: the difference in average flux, 1.1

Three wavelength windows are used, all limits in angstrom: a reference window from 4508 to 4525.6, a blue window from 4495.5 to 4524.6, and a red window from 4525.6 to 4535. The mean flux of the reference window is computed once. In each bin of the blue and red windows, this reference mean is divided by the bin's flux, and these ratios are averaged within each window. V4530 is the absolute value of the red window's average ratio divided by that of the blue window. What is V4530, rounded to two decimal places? 1.23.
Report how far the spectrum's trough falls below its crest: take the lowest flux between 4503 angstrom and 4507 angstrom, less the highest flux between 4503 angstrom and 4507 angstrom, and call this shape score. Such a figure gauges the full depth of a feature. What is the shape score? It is -1.0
